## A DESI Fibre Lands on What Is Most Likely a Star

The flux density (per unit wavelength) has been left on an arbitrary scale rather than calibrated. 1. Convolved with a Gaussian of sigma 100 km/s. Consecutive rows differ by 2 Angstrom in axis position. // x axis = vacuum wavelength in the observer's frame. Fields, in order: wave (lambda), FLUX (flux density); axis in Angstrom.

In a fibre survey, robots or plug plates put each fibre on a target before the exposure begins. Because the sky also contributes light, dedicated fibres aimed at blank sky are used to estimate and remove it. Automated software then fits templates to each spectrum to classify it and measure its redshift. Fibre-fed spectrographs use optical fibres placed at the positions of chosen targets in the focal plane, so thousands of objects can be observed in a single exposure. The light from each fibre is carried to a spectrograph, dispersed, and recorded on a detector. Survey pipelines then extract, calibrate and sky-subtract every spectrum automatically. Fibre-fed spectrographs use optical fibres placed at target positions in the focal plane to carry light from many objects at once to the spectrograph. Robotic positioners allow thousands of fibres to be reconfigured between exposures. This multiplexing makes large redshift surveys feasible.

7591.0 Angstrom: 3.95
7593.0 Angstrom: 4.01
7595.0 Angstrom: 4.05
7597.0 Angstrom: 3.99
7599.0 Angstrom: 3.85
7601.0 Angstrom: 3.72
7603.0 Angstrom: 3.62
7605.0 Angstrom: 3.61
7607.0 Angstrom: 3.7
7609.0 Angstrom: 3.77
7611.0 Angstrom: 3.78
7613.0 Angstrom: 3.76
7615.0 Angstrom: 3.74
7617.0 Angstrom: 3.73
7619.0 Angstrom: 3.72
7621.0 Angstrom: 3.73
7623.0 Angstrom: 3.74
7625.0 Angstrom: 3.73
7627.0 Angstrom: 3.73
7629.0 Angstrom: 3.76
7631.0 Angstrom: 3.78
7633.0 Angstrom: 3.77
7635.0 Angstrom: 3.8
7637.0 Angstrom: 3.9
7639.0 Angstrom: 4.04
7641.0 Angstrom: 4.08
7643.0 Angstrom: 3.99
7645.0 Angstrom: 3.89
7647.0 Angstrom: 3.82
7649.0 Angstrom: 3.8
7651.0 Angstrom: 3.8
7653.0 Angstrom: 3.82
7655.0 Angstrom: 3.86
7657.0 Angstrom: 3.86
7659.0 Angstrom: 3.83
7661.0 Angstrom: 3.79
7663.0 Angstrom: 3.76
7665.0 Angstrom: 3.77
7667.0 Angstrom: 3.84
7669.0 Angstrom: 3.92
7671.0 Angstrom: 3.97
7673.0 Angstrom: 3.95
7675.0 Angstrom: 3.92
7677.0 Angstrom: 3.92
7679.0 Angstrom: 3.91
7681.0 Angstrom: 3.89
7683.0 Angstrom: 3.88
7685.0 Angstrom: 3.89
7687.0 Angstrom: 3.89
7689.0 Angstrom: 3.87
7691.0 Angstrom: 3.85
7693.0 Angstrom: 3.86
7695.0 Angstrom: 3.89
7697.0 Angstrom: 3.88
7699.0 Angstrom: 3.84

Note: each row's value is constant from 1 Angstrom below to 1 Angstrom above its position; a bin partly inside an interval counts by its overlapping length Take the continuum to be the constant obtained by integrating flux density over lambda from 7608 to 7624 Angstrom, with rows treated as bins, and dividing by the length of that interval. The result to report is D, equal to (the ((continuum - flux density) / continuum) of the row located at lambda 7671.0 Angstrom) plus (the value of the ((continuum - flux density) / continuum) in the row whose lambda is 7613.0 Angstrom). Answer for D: -0.06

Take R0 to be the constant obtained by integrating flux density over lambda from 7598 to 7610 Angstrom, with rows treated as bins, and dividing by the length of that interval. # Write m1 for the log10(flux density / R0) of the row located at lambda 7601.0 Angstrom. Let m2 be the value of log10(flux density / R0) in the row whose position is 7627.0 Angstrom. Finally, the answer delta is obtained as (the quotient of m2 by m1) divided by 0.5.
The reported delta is 4.4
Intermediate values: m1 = 0.00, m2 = 0.002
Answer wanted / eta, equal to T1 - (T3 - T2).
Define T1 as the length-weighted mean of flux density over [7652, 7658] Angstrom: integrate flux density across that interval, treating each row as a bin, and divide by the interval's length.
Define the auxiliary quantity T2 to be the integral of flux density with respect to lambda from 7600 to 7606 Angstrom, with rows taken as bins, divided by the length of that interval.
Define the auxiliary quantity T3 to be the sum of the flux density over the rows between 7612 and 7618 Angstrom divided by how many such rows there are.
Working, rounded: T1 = 3.85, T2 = 3.65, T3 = 3.74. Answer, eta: 3.75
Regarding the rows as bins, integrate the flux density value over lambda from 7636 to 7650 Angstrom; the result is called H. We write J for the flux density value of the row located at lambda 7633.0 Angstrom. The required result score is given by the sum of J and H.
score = 59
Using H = 55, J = 3.77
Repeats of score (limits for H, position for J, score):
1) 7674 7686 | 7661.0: 51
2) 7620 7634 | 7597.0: 56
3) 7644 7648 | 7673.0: 19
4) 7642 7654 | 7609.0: 50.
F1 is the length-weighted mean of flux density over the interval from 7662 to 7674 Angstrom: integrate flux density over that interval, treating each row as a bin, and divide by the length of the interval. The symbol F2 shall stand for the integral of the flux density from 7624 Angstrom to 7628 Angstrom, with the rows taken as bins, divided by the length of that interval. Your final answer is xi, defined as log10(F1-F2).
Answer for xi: -0.86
